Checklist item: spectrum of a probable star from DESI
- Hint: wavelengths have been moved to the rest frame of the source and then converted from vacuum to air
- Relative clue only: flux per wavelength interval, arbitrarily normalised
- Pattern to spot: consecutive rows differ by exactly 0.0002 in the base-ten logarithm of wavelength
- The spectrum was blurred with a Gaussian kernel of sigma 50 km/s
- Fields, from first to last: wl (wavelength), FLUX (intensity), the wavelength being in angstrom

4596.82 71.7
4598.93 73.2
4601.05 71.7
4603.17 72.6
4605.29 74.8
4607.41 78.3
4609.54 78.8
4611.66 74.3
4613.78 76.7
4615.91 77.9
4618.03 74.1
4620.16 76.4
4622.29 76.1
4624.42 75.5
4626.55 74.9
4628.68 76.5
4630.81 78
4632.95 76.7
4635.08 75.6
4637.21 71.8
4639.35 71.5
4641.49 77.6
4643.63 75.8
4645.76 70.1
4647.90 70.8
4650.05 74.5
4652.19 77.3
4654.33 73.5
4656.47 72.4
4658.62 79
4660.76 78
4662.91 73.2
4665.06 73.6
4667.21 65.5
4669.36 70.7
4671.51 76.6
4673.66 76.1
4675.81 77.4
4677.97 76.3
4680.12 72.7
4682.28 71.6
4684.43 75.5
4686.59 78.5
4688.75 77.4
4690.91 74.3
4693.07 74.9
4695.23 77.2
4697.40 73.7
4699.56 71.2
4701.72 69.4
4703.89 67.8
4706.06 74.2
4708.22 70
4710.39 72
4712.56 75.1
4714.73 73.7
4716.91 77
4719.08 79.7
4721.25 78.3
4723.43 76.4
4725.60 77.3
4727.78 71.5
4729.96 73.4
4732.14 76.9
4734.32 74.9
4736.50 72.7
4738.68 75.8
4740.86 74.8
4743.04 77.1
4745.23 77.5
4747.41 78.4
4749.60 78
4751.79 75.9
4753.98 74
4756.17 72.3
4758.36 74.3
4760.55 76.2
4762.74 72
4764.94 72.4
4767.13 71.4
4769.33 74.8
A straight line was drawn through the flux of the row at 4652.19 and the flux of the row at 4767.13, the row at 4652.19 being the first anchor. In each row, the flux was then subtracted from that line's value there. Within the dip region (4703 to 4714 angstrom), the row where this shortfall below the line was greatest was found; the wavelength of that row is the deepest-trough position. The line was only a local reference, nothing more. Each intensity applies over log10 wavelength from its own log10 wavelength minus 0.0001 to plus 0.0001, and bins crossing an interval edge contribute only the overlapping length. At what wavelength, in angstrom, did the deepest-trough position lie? 4703.89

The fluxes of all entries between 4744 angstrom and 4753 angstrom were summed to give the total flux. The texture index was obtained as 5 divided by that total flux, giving 0.0161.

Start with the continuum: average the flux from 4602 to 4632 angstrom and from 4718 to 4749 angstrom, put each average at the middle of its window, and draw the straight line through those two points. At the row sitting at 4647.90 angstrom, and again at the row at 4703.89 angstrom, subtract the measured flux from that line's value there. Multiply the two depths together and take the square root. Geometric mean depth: 6.59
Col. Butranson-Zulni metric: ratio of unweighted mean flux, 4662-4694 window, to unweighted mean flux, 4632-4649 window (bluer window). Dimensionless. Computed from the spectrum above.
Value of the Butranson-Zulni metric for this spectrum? 1.01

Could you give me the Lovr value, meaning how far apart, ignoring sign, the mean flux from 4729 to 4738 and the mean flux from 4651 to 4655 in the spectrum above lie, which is 1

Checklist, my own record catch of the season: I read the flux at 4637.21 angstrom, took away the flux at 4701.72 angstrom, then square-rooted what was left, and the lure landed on 1.5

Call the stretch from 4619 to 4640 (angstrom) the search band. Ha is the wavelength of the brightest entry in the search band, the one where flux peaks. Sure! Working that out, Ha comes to 4630.81 angstrom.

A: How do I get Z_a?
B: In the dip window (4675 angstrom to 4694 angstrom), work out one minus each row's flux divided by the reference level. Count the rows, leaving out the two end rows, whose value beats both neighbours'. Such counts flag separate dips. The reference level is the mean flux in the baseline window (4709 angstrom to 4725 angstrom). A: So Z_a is 2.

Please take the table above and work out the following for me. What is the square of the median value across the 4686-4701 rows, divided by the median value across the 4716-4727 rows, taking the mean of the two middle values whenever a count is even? 72.6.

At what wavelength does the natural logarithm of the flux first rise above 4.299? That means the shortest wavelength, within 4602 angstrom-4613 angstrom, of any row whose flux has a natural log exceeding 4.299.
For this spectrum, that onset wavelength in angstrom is 4605.29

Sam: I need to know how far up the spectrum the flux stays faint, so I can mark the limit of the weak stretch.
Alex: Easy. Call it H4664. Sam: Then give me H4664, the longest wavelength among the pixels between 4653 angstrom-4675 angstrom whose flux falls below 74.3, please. 4669.36 angstrom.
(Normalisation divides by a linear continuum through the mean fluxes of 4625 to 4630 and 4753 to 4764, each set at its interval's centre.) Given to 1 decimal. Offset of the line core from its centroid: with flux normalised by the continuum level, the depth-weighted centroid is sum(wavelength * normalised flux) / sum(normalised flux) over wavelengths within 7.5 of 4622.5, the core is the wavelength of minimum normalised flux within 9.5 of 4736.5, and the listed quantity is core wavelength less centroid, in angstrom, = 105.5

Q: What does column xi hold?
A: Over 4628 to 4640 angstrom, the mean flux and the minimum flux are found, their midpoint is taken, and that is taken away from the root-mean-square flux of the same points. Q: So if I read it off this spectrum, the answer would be 1.8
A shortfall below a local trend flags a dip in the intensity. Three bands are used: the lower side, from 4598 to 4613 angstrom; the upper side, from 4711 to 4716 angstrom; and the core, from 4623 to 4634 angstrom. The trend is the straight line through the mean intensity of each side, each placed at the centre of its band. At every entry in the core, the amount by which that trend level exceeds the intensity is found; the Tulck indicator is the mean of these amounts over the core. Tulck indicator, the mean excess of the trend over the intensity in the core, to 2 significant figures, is -1.6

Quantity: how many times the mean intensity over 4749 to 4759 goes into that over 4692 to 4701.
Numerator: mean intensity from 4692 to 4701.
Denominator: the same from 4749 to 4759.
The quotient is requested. 0.99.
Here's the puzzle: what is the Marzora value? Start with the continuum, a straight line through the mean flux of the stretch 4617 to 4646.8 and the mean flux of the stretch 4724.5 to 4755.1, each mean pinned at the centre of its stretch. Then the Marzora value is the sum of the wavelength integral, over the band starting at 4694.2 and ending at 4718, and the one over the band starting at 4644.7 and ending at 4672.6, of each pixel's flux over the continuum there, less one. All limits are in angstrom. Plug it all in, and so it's -1.4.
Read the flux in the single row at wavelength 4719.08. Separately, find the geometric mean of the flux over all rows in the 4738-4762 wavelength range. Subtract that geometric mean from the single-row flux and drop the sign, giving 3.9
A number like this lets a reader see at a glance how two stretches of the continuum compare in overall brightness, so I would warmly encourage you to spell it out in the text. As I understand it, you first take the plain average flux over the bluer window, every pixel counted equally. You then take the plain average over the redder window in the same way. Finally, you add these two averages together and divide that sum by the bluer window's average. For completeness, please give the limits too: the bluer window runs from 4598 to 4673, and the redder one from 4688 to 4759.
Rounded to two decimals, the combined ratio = 2.00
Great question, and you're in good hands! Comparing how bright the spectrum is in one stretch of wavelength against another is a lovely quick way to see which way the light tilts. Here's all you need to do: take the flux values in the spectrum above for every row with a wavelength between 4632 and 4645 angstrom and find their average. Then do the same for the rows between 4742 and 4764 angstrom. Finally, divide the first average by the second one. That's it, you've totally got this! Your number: 0.99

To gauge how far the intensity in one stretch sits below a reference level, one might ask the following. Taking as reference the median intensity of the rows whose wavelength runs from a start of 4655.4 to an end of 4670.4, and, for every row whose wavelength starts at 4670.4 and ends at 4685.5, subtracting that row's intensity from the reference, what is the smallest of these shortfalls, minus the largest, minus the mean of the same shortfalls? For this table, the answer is -4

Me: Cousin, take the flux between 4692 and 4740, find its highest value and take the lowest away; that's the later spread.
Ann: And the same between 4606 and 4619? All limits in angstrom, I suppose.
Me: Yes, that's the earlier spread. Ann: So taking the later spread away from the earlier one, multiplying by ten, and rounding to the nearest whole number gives -72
